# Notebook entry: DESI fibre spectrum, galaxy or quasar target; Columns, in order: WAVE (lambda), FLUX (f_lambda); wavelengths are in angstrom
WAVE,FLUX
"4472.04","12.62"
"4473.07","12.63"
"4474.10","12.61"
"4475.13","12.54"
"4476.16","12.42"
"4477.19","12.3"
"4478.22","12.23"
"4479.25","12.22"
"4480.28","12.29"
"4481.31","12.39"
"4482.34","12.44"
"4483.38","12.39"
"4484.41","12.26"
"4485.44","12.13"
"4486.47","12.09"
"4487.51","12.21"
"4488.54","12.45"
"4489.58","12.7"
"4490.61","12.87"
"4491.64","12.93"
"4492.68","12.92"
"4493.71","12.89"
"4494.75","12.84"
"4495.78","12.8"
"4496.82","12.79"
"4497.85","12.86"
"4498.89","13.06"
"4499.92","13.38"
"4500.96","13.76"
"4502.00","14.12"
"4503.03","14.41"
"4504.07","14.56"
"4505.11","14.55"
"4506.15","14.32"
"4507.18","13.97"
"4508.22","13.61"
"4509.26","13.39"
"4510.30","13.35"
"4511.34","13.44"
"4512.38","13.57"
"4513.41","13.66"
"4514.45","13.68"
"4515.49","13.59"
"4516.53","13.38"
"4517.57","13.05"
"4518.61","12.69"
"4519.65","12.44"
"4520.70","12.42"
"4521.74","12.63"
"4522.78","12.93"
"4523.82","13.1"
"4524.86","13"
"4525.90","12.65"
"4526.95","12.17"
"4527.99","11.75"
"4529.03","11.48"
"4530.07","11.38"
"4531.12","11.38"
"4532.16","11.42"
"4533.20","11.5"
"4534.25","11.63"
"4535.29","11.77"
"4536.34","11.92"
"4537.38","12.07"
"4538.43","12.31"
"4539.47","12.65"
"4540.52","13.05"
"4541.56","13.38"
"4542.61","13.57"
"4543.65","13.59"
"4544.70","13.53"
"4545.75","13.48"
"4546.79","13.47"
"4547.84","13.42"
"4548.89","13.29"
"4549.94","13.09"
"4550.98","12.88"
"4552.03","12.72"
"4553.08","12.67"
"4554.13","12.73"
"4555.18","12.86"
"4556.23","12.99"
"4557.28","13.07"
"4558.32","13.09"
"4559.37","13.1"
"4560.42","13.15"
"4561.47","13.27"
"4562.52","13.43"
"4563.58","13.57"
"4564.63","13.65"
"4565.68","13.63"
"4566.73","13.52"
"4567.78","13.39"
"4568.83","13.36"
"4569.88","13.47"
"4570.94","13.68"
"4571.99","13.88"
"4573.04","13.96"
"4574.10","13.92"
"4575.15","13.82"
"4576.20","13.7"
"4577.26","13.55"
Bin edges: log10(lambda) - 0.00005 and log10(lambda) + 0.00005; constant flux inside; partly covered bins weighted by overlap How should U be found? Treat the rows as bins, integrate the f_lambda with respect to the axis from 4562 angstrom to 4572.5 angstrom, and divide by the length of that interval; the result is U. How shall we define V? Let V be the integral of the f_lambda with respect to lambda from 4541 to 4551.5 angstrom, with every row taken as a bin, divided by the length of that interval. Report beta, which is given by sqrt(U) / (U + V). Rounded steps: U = 13.6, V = 13.4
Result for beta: 0.137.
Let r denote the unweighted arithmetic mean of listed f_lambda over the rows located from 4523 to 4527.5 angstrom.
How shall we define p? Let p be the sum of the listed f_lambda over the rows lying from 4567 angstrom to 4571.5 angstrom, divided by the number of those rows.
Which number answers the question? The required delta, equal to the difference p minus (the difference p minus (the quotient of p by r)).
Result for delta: 1.06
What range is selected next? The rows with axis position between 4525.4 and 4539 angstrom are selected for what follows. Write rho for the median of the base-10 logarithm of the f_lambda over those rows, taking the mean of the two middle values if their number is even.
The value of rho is 1.07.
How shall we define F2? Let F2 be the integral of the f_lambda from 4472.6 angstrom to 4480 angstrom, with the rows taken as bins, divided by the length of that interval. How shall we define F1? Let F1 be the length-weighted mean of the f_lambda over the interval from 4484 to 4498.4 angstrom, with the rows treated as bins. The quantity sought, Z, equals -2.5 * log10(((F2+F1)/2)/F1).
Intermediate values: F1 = 12.6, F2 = 12.4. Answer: 0.01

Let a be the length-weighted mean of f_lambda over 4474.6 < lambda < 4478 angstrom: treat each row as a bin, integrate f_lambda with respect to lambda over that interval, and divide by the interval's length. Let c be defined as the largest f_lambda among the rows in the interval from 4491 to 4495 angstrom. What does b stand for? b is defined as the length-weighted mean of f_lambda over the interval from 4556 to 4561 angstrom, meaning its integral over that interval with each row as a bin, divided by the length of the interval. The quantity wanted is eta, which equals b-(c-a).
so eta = 12.6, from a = 12.4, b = 13.1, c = 12.93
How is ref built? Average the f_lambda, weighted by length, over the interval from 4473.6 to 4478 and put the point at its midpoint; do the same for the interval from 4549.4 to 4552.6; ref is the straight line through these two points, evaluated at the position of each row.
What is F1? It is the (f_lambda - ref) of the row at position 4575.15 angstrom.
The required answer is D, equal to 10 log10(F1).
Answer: -1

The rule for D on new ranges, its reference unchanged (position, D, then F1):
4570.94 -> -2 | 0.7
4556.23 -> -12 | 0.1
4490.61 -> -5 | 0.3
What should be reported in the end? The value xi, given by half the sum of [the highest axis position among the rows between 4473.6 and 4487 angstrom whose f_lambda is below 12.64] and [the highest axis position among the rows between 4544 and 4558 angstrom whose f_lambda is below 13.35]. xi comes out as 4521.9 angstrom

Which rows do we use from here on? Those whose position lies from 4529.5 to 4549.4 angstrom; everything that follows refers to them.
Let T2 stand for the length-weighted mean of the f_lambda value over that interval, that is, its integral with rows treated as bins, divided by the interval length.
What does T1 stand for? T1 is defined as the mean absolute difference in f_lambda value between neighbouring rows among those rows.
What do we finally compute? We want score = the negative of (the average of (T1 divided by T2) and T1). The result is -0.075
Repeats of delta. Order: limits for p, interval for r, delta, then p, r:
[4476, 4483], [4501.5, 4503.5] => 0.86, 12.3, 14.3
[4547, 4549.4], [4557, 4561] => 1.02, 13.4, 13.1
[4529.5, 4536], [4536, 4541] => 0.93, 11.5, 12.4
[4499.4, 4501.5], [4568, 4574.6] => 0.99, 13.6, 13.7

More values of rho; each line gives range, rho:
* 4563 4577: 1.14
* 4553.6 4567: 1.12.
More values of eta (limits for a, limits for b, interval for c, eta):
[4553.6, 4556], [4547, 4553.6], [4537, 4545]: 12.2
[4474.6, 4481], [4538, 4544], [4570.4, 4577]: 11.5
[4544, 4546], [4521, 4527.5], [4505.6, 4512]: 11.9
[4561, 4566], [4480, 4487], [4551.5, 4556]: 12.9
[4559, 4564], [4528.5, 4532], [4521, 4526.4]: 11.6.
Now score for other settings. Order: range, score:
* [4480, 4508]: -0.079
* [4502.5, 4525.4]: -0.095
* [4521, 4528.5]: -0.164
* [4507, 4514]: -0.083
